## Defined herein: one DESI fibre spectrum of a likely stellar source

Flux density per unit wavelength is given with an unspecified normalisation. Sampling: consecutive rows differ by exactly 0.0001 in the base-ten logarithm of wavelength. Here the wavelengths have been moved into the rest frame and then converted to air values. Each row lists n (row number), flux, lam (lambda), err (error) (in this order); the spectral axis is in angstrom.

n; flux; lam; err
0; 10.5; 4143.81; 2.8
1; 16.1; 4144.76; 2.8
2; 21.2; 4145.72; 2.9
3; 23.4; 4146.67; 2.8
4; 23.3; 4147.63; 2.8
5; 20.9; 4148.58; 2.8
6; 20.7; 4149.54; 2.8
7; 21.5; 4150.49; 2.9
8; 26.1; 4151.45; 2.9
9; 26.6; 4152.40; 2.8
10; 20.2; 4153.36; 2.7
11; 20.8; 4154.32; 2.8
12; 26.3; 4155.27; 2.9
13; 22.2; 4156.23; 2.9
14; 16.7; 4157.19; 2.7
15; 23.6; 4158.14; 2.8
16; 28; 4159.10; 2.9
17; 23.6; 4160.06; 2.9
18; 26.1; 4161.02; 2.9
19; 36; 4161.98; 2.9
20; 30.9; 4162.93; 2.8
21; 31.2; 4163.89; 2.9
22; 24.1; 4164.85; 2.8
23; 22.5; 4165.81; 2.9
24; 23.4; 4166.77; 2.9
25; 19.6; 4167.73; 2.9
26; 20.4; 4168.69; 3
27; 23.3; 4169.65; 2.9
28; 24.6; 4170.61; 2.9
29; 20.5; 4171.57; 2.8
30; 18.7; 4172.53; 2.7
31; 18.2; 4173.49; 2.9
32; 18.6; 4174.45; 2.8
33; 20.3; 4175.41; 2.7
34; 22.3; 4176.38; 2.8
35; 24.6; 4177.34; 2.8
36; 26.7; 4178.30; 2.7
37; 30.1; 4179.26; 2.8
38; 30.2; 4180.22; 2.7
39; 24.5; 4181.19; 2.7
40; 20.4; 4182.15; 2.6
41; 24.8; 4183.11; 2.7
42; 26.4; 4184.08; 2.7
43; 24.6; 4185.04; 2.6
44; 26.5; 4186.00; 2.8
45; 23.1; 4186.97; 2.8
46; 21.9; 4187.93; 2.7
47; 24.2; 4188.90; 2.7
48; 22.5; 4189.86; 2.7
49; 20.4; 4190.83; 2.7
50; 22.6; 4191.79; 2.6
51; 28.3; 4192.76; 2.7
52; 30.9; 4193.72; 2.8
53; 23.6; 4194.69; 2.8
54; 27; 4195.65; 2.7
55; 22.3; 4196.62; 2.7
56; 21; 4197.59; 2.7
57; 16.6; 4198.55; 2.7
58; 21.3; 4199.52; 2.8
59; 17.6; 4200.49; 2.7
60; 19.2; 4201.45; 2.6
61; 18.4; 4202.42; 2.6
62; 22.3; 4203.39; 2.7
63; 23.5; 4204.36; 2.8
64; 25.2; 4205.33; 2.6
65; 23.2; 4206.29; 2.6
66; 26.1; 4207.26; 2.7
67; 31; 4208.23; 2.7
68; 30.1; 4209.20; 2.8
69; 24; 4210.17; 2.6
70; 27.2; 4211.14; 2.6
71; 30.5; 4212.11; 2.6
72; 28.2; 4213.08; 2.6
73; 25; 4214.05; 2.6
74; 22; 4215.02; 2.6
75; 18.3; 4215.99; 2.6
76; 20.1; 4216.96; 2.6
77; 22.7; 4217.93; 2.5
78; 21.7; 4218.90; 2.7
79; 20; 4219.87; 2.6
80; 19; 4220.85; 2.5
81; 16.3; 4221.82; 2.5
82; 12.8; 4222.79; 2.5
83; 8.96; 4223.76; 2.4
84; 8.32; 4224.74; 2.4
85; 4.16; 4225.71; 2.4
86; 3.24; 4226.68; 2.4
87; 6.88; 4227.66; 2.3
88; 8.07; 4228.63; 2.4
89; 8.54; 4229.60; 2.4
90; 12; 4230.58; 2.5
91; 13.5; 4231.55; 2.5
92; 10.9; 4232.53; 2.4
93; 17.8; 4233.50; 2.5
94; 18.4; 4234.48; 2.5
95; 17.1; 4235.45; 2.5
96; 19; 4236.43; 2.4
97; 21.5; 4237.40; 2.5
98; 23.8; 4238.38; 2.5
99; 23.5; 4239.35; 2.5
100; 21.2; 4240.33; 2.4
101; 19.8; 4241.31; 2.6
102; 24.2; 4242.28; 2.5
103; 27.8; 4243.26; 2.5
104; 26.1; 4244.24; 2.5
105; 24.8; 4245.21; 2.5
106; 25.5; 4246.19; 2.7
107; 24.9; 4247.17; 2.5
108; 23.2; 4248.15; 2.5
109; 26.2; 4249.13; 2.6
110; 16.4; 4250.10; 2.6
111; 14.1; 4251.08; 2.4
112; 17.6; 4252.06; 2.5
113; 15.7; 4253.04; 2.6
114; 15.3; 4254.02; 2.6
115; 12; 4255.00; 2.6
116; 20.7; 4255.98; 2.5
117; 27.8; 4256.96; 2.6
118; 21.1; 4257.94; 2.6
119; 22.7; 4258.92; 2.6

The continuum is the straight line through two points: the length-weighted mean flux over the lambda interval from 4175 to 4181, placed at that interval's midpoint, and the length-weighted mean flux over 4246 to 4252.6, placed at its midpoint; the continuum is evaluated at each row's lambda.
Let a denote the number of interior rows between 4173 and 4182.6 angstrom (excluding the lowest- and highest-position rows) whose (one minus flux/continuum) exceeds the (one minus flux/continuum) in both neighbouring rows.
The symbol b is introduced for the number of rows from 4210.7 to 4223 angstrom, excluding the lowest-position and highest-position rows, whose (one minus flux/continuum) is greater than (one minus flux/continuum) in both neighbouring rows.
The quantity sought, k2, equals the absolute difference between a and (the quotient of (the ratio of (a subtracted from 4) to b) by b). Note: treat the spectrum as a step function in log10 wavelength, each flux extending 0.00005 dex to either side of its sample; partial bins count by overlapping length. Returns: 4.0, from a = 0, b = 1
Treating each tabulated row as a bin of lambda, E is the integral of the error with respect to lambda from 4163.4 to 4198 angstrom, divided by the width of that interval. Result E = 2.77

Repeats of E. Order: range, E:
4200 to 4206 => 2.67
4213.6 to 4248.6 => 2.50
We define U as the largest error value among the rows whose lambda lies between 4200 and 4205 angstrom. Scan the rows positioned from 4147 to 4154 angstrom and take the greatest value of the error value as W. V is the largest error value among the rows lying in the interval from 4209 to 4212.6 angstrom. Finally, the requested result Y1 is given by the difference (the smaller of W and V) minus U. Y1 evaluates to 0.0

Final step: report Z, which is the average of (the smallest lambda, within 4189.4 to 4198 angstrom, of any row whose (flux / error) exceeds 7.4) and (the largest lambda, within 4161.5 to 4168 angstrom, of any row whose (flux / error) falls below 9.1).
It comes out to 4178.8 angstrom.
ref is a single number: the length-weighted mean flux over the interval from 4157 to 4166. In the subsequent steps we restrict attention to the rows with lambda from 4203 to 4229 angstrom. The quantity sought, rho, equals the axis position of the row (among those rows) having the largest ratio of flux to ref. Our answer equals 4208.23 angstrom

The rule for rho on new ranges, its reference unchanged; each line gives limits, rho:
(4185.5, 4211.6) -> 4208.23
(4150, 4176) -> 4161.98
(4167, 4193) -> 4180.22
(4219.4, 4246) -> 4243.26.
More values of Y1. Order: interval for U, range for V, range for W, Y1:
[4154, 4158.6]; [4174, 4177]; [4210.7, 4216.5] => -0.3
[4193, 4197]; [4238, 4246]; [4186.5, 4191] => -0.2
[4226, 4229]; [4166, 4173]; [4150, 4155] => 0.5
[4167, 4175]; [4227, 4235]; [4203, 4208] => -0.5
